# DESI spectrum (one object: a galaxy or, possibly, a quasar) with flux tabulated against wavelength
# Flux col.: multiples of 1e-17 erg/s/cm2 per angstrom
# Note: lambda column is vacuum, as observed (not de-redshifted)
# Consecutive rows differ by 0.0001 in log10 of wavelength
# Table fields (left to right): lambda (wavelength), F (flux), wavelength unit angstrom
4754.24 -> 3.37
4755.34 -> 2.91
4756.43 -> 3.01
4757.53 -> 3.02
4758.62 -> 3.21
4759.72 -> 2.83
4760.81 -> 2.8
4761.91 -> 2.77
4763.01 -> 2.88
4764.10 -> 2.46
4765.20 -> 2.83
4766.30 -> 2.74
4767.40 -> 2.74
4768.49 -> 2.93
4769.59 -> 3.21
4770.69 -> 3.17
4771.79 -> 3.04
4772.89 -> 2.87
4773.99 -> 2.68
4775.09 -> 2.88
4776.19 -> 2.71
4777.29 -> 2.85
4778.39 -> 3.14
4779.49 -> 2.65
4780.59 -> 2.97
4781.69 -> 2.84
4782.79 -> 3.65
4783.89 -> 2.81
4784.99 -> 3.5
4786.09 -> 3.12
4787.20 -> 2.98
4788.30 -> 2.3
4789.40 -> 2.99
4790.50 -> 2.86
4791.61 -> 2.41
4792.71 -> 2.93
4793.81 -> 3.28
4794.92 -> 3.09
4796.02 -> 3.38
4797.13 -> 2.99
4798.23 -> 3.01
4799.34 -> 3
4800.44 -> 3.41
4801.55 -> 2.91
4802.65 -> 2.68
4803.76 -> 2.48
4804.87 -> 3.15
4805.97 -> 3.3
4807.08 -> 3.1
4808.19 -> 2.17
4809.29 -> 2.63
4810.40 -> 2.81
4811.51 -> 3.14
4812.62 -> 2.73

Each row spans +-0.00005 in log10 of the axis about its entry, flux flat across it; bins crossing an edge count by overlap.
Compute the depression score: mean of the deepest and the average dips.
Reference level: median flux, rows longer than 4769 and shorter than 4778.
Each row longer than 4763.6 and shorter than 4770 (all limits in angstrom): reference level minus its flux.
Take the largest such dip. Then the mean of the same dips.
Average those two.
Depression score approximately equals 0.24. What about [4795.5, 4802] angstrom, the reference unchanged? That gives -0.14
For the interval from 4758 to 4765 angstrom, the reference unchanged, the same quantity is 0.23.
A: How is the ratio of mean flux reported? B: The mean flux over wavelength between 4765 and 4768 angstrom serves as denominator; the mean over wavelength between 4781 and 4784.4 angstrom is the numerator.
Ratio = 1.12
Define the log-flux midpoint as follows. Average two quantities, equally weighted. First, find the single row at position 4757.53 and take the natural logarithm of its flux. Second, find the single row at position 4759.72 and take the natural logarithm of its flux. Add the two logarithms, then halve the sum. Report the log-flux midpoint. 1.07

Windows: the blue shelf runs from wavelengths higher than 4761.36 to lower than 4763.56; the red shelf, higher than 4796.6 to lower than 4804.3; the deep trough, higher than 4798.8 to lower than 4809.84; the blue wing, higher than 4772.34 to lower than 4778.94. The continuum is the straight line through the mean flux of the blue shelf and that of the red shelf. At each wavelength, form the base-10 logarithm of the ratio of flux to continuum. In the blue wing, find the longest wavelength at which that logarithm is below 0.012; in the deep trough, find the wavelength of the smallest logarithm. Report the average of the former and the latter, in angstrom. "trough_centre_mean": 4792.7 angstrom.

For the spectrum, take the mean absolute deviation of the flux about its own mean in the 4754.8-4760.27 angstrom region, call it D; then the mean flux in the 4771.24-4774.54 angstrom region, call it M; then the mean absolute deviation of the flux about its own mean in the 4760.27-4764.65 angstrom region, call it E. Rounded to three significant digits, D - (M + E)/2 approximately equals -1.40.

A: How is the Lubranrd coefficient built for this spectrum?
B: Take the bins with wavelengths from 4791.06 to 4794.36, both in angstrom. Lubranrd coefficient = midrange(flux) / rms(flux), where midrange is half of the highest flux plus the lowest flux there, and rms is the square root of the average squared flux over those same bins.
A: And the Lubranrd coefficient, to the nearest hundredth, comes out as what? 0.98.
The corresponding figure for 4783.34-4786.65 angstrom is 1.00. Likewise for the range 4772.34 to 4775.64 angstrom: 0.99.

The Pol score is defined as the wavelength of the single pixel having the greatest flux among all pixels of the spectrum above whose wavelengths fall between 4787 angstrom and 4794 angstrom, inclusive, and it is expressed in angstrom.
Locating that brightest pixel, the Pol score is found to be 4793.81 angstrom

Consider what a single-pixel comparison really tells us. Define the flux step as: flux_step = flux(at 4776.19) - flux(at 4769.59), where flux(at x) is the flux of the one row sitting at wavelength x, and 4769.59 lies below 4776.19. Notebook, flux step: -0.50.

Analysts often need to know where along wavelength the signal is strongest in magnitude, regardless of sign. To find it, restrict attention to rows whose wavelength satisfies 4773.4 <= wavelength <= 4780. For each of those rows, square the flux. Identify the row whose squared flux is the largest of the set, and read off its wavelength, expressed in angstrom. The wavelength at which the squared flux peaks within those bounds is 4778.39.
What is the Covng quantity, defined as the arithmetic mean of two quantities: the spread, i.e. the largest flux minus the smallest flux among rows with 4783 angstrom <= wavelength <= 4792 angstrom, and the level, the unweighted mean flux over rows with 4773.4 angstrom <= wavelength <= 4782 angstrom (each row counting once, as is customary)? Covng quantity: 2.020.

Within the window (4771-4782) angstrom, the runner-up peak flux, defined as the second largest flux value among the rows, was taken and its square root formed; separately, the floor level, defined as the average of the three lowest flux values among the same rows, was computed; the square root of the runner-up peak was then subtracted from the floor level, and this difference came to 0.936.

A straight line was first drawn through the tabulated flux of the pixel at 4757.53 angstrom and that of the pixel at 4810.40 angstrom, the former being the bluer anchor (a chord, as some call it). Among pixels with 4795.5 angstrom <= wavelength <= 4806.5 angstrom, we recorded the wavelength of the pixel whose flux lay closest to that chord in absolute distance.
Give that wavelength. 4801.55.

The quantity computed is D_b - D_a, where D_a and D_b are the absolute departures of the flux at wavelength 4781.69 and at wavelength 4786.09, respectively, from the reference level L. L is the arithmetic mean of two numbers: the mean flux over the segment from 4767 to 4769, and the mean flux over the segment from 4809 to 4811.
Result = 0.28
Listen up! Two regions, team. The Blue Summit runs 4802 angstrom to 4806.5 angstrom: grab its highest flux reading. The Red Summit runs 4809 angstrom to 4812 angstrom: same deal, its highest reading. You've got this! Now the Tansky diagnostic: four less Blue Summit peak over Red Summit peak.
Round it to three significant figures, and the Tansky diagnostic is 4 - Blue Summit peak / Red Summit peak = 2.95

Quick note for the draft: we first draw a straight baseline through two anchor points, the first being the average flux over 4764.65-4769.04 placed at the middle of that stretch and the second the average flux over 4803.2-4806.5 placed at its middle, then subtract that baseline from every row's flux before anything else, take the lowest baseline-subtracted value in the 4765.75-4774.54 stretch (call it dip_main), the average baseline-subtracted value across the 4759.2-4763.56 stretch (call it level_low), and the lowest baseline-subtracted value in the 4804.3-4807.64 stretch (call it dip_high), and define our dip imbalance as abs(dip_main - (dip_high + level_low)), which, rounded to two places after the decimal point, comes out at 0.31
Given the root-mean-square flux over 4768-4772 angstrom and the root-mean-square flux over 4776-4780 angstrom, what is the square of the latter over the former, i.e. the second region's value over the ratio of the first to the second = 2.62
